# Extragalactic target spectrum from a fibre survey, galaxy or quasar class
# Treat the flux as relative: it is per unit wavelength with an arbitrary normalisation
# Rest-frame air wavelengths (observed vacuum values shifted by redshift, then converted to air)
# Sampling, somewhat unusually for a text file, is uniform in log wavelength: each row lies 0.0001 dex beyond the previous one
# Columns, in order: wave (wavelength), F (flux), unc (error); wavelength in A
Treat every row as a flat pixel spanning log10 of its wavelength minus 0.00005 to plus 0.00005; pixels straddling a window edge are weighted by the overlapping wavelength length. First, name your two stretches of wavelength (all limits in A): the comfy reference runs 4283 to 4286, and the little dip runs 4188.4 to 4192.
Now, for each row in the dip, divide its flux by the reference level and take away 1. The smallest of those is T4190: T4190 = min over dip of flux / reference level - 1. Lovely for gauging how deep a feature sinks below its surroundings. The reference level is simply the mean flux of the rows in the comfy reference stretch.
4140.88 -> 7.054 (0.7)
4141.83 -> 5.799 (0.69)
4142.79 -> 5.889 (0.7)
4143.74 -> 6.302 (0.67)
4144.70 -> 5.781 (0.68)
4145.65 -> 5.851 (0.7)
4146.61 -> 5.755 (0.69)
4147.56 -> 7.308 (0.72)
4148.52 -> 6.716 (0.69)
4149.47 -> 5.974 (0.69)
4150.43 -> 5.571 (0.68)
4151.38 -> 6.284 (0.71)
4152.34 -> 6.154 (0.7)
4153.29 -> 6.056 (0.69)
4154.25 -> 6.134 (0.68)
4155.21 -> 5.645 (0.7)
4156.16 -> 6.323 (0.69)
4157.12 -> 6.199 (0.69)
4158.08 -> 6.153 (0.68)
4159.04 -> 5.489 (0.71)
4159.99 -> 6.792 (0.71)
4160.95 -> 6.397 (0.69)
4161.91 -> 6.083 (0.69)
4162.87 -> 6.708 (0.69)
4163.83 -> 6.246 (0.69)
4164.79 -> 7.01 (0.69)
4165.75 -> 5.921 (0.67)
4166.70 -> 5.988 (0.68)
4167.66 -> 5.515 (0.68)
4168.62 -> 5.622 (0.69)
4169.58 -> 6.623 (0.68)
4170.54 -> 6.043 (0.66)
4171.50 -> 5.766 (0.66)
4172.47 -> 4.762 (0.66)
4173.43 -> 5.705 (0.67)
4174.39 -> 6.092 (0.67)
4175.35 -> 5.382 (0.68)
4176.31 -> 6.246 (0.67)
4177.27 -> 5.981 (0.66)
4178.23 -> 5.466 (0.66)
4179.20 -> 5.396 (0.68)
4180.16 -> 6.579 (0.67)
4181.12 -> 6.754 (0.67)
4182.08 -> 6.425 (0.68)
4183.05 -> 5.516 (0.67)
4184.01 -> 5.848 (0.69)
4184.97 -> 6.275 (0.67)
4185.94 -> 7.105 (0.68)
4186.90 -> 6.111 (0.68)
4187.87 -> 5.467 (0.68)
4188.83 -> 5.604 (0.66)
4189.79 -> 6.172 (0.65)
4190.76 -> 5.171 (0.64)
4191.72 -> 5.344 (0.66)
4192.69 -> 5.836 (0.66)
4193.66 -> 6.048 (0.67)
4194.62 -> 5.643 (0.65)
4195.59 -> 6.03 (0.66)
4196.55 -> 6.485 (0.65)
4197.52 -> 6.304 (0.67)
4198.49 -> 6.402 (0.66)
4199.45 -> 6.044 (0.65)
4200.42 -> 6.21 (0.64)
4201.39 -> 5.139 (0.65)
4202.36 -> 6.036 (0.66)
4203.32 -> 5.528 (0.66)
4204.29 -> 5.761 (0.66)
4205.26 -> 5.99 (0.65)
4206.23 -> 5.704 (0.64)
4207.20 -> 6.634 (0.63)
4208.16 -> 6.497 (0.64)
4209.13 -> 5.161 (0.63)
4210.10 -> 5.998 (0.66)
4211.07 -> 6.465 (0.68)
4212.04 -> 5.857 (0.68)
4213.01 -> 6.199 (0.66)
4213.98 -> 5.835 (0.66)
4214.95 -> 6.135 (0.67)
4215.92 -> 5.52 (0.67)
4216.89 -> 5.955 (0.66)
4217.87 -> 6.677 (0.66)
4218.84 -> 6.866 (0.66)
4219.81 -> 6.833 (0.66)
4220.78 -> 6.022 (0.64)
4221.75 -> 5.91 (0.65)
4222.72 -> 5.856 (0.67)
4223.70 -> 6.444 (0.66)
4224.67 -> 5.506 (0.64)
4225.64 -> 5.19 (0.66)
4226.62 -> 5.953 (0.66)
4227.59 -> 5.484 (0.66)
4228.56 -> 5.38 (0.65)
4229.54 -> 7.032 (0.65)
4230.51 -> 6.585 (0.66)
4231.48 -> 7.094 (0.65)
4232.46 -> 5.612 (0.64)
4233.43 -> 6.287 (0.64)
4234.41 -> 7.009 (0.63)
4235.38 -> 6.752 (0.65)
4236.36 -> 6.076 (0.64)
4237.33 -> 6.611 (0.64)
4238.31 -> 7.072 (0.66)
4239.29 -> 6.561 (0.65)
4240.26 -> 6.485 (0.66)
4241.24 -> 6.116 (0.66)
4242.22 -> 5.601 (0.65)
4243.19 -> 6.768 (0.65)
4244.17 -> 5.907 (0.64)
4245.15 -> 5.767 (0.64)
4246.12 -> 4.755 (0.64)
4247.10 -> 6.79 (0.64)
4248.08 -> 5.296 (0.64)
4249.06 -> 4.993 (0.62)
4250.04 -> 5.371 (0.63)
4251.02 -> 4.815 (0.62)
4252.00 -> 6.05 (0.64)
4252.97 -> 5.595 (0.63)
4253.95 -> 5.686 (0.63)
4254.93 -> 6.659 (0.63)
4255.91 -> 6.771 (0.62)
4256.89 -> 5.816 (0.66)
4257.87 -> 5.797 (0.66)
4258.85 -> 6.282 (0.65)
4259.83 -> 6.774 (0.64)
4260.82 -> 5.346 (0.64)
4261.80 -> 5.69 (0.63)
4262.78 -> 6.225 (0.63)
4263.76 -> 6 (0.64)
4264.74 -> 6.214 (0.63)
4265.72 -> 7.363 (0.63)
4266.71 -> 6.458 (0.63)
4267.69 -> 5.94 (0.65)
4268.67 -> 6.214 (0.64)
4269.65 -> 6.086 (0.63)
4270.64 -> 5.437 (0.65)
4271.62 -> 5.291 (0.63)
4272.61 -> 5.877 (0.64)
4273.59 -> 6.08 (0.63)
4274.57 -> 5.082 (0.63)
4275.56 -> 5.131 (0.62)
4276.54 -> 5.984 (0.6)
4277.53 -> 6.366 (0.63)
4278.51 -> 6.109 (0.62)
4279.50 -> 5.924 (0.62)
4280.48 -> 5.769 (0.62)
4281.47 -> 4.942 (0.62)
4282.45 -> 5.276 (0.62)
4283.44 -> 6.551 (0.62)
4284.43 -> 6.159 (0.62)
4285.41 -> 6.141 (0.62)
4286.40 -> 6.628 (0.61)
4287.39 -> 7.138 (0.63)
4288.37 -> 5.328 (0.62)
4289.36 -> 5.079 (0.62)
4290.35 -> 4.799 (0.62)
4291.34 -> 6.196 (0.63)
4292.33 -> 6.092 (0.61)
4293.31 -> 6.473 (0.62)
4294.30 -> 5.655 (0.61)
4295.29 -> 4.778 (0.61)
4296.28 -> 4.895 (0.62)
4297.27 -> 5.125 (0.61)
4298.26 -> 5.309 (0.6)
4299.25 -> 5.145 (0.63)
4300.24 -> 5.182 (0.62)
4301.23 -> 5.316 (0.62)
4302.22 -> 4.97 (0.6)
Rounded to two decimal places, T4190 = -0.18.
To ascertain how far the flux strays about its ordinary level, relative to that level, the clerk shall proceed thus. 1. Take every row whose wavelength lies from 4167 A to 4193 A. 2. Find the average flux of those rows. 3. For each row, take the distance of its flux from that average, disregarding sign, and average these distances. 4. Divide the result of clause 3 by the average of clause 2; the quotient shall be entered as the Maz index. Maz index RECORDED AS 0.073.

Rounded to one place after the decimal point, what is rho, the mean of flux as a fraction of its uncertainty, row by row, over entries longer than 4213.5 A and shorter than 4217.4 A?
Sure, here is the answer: 8.8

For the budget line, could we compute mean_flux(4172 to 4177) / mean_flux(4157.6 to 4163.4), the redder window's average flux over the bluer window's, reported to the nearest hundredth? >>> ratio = 0.90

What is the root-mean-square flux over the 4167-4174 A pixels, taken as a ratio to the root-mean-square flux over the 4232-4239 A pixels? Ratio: 0.88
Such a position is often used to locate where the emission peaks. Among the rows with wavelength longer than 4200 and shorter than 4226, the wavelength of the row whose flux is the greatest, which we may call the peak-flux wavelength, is 4218.84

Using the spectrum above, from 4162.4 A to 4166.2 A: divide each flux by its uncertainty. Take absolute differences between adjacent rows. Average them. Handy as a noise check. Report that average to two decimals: 1.03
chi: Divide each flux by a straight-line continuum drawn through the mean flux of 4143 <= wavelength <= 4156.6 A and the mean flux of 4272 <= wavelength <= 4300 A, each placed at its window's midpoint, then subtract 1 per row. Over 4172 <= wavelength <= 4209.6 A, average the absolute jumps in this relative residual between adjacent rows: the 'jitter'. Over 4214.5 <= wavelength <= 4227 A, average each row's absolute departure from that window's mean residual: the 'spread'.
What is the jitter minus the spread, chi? 0.019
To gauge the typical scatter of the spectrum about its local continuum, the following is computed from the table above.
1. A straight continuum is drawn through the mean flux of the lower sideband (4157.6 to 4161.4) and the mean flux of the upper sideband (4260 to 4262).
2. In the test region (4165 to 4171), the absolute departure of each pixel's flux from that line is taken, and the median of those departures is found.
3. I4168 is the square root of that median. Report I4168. 0.60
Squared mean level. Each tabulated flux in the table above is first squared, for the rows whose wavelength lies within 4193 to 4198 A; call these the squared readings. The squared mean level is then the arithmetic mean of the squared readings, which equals 37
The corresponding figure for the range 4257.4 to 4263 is 36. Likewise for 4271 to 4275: 31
